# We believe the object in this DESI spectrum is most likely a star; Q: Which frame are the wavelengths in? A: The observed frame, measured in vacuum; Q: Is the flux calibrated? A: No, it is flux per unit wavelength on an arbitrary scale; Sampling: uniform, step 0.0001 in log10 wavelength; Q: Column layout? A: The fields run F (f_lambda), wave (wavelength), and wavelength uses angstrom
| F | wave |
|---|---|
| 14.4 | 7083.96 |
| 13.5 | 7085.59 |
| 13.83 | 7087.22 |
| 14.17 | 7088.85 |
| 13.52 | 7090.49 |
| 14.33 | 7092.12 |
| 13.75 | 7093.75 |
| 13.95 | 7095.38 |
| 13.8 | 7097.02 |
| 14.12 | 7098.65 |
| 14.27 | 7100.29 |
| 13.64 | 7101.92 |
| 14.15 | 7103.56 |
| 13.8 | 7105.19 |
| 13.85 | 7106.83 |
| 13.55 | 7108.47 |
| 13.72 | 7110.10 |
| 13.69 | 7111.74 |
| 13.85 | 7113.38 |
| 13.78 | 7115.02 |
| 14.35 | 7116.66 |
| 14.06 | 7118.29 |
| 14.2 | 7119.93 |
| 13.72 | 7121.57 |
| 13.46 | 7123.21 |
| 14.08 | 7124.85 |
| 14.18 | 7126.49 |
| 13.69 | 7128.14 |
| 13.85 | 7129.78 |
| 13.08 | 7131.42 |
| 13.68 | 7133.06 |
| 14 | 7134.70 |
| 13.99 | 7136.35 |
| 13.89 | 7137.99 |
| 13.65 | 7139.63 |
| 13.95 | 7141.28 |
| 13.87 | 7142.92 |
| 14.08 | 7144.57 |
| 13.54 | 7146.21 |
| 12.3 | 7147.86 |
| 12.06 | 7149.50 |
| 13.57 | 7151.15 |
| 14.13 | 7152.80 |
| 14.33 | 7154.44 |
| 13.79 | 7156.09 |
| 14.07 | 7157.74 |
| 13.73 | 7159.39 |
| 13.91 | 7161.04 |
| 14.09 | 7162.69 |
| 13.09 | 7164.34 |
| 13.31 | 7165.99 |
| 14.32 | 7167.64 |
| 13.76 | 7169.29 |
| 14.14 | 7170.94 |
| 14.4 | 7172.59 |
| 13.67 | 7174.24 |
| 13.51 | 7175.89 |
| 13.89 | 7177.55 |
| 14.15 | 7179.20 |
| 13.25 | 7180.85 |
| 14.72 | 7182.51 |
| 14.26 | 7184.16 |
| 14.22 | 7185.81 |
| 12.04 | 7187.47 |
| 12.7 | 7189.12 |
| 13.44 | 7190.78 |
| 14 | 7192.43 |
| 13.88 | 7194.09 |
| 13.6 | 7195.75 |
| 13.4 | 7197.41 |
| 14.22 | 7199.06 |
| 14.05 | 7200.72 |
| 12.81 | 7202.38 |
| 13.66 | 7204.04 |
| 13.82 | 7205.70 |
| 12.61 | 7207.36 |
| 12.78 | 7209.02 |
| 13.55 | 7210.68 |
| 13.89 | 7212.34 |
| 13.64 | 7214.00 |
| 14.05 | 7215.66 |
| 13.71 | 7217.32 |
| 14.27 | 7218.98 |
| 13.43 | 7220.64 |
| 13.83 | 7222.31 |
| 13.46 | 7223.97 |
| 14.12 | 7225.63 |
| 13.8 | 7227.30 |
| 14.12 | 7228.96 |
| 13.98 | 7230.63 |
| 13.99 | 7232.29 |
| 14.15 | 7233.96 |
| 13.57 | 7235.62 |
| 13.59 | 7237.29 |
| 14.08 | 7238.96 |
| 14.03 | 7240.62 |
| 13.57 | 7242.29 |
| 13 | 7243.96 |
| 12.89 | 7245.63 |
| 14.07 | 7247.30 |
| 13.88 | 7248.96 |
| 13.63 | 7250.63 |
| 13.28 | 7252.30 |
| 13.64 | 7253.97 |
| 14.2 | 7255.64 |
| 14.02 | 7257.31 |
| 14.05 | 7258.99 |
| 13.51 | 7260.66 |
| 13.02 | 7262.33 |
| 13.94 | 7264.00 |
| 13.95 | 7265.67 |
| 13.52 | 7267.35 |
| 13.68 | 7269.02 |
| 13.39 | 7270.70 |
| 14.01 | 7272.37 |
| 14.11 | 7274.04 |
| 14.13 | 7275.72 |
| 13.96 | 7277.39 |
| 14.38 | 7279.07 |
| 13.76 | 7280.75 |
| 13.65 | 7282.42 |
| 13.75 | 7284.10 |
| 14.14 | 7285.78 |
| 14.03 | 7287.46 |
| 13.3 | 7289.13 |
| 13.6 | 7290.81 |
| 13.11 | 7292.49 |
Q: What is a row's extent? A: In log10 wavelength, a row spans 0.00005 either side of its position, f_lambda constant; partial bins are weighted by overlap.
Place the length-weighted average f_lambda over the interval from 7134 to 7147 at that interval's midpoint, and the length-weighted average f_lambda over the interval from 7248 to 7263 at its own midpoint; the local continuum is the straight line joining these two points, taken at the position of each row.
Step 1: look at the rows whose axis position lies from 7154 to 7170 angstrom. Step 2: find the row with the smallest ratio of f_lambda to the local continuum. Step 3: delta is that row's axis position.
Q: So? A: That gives 7164.34 angstrom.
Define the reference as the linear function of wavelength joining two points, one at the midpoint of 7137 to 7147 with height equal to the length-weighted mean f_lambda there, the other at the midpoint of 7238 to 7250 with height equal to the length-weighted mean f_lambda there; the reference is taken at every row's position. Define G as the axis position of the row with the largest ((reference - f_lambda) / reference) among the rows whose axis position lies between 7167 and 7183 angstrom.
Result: 7180.85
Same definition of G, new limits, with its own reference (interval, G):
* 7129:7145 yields 7131.42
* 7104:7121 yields 7108.47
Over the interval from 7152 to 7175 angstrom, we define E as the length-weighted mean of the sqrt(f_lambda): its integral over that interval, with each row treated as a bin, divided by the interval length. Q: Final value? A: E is 3.73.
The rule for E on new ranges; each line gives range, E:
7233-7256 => 3.70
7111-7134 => 3.72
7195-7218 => 3.68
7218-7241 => 3.73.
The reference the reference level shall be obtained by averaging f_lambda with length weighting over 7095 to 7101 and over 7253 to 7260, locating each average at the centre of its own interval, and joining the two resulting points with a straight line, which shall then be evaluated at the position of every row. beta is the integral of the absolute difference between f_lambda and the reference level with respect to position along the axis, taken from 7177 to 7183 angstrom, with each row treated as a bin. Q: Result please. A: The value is 2.6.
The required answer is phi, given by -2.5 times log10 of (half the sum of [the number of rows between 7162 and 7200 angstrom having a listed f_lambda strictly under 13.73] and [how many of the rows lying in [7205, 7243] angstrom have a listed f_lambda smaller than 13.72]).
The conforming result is -2.50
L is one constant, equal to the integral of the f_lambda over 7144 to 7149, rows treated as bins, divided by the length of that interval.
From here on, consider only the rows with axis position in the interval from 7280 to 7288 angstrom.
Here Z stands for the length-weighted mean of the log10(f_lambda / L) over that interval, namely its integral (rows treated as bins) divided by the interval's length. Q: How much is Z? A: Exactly 0.0210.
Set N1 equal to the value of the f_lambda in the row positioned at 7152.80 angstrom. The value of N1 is 14.13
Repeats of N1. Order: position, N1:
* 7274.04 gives 14.11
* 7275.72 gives 14.13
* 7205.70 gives 13.82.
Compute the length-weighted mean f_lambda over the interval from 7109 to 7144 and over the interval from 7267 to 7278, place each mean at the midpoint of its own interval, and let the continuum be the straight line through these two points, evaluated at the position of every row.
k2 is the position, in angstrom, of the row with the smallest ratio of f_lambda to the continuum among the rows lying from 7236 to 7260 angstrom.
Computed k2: 7245.63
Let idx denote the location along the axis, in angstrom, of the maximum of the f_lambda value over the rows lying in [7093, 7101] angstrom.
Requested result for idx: 7100.29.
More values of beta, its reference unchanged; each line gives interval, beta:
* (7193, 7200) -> 2.1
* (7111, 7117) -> 1.5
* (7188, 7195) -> 3.8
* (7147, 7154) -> 7.0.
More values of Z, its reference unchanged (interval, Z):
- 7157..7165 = 0.0186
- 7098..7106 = 0.0251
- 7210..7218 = 0.0183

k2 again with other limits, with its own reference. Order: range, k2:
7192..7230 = 7207.36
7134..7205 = 7187.47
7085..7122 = 7085.59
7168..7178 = 7175.89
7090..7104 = 7090.49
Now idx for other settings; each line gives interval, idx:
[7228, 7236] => 7233.96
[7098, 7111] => 7100.29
